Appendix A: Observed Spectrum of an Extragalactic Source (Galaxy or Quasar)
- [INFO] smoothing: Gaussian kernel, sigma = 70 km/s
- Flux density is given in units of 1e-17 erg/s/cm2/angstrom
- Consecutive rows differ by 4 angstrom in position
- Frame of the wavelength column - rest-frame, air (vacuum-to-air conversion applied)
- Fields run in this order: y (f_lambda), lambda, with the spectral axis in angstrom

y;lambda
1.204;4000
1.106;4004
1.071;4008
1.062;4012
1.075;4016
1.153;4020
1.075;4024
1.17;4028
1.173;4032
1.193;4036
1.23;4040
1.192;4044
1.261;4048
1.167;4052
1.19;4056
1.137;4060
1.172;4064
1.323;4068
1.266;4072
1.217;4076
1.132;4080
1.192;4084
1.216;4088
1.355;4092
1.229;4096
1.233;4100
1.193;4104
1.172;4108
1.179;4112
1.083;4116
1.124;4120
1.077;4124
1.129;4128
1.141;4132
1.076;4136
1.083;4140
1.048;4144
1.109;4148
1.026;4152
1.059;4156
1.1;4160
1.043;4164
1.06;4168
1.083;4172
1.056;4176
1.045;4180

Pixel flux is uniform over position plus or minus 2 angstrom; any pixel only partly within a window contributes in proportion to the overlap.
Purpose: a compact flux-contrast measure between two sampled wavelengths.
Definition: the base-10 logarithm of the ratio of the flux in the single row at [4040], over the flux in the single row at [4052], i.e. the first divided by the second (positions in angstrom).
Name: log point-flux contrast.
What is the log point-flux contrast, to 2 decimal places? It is 0.02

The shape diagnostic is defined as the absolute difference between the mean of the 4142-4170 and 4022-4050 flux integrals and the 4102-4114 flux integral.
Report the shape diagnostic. 17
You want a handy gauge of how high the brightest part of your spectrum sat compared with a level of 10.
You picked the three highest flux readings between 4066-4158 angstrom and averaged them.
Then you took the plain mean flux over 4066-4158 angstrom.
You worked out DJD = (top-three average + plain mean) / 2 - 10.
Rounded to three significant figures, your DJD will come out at -8.76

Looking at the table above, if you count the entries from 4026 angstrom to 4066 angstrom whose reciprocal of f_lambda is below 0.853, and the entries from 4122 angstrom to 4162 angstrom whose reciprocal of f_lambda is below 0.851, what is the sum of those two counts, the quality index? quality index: 6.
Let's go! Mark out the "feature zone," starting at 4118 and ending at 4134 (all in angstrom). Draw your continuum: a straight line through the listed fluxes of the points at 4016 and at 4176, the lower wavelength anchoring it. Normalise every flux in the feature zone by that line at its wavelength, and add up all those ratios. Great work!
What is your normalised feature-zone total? 4.21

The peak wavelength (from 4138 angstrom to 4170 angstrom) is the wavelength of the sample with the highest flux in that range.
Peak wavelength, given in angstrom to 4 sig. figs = 4148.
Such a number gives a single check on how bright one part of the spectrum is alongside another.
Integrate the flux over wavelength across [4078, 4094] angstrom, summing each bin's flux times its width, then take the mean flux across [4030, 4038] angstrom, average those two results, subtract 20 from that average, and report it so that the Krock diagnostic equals -10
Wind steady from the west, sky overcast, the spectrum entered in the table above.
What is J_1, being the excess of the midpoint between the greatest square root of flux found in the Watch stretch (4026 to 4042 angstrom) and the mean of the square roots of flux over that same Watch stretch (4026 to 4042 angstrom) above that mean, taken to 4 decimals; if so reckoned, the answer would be 0.0088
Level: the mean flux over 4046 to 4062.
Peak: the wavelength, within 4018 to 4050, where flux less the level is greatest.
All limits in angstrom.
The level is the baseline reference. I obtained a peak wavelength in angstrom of 4048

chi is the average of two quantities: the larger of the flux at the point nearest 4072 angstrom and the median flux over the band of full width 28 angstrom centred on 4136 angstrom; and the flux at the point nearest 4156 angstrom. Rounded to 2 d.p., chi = 1.16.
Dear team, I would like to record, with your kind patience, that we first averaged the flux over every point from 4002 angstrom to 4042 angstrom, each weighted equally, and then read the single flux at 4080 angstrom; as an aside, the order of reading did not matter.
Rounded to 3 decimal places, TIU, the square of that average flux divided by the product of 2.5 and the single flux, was 0.452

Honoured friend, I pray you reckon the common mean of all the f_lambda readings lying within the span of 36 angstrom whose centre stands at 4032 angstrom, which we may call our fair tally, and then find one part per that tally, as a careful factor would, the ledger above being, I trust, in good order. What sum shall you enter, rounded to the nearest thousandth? 0.855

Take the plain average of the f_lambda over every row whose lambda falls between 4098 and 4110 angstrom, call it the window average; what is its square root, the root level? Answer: 1.10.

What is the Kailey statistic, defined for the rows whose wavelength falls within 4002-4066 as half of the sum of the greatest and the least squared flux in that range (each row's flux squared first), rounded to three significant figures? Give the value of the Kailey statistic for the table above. 1.36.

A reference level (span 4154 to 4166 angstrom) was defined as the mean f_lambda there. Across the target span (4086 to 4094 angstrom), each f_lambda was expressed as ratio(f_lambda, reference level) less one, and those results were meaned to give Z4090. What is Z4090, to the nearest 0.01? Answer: 0.20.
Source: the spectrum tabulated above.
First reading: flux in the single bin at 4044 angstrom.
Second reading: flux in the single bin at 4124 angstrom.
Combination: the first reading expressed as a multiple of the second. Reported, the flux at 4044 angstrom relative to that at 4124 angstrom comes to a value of 1.11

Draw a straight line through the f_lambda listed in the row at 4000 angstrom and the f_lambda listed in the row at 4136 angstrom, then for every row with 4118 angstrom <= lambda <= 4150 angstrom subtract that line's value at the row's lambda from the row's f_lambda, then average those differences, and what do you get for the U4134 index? 0.02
